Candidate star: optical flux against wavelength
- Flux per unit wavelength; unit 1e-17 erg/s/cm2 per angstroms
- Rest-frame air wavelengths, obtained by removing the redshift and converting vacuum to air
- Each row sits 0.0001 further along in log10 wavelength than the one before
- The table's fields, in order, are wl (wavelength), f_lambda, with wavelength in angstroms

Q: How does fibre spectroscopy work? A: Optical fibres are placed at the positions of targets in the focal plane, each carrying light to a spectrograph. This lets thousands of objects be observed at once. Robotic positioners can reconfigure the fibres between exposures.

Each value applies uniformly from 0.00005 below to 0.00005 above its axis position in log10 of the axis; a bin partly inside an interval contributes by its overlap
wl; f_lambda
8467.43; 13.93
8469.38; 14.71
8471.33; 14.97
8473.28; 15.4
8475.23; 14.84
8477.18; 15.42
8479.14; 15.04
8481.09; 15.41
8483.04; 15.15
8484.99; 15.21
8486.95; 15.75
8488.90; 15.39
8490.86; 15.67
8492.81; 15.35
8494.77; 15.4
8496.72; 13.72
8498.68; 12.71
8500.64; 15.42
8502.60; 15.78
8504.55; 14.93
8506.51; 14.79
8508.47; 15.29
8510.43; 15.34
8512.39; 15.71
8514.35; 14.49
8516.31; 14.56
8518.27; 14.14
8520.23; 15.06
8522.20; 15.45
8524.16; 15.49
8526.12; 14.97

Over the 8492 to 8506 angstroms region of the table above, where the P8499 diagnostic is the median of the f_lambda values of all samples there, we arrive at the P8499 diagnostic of 15.35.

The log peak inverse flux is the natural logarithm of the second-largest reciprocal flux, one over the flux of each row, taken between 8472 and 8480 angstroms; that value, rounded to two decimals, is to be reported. -2.71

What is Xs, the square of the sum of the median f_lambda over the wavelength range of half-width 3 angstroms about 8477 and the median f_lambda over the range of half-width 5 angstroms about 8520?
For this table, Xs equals 906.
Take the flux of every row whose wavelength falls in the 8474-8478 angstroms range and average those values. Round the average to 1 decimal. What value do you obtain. 15.1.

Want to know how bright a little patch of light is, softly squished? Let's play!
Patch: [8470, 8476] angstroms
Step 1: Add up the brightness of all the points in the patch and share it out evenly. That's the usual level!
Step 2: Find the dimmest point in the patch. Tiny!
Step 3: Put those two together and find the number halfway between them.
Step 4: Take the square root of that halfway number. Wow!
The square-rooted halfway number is 3.87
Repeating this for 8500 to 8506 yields 3.89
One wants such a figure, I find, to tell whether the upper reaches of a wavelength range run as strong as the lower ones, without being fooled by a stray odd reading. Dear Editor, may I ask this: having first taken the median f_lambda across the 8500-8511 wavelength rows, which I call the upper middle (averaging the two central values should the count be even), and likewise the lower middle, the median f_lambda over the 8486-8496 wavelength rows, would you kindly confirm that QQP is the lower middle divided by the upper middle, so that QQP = 1.01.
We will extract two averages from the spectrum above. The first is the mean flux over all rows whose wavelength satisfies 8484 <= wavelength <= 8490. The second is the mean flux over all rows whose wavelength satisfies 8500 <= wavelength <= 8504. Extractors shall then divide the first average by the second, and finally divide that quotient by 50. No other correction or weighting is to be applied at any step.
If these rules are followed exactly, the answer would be 0.0198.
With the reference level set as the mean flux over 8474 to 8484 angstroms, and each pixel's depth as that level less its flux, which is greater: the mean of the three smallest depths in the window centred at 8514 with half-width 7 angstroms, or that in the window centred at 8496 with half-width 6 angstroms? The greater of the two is -0.27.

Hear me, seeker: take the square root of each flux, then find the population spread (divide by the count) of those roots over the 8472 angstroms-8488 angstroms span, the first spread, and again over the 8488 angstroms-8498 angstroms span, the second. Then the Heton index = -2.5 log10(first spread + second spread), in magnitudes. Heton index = 2.3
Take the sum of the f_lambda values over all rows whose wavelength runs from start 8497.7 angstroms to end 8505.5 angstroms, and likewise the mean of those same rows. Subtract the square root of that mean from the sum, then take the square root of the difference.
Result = 7.42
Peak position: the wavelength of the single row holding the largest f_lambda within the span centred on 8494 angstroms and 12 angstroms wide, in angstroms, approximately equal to 8490.86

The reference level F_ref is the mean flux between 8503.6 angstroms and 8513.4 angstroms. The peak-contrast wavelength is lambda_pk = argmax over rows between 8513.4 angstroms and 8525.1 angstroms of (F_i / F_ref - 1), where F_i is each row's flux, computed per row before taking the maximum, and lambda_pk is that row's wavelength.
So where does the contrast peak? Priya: 8524.16 angstroms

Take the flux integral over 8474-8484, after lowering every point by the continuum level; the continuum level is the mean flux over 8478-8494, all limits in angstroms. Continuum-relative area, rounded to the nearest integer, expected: -2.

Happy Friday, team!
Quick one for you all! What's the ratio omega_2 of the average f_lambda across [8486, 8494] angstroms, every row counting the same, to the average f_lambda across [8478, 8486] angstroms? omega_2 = 1.022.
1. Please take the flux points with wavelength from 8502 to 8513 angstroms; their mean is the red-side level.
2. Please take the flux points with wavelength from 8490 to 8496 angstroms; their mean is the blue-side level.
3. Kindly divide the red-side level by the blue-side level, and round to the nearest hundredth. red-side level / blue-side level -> 0.99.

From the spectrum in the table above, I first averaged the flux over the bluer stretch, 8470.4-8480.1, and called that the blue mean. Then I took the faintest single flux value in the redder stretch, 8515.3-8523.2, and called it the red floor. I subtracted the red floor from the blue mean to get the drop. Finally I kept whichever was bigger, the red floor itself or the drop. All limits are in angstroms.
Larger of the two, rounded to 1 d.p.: 14.1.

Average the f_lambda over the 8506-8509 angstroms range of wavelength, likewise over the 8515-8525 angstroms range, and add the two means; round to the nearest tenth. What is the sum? 30.0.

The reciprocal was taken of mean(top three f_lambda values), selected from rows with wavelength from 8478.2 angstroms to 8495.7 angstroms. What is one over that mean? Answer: 0.0641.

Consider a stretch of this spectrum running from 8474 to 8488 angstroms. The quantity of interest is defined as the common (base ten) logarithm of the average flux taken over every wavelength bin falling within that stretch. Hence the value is 1.184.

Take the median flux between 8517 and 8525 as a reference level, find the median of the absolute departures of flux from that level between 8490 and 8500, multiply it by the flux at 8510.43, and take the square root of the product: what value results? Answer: 2.5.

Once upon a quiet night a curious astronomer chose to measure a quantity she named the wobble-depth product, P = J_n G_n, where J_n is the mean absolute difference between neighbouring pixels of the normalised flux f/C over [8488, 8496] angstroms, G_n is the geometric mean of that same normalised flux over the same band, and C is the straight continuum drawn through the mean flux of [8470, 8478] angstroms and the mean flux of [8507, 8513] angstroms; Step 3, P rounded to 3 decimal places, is 0.014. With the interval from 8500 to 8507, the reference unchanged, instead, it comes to 0.029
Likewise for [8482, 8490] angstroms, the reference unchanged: 0.021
